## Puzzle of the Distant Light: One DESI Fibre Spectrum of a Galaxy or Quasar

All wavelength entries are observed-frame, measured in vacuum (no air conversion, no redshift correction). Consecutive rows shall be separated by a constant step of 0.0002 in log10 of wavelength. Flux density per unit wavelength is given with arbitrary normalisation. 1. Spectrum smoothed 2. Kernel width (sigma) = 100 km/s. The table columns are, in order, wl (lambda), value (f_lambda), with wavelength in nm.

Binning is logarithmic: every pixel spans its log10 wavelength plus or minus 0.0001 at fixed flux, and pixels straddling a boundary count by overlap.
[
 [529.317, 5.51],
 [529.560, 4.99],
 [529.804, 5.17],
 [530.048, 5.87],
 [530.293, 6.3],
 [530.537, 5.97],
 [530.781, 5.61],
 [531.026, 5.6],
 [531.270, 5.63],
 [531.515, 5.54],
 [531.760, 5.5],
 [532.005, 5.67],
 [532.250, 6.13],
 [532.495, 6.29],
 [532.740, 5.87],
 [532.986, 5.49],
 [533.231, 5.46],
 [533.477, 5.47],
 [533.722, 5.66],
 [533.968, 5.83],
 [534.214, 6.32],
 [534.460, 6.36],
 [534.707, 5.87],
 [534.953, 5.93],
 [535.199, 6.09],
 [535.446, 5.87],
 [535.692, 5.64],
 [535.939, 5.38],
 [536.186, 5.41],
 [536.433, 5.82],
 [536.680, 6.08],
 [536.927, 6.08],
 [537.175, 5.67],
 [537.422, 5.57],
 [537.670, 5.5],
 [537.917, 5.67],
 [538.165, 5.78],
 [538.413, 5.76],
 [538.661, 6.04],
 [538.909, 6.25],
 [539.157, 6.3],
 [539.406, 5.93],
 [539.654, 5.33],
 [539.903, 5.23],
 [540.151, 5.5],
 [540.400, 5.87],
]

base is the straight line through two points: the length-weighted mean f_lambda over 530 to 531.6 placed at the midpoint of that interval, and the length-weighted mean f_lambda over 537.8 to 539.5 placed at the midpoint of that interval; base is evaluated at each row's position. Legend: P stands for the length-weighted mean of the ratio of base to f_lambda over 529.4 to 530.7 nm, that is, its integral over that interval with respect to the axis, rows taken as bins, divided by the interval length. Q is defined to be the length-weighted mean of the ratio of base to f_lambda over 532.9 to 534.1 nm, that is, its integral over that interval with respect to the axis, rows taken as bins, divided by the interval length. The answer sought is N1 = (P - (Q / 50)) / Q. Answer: 0.96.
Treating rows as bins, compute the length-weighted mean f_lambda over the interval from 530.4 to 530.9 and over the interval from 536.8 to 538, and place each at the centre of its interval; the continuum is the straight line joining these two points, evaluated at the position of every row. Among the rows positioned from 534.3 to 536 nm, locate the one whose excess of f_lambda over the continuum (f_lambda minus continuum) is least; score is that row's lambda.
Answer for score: 535.939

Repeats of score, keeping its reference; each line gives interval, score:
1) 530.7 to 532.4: 531.760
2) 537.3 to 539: 537.670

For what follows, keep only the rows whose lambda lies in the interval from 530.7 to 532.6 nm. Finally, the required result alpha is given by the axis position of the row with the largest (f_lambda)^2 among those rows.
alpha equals 532.495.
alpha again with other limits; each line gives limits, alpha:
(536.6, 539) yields 538.909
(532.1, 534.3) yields 534.214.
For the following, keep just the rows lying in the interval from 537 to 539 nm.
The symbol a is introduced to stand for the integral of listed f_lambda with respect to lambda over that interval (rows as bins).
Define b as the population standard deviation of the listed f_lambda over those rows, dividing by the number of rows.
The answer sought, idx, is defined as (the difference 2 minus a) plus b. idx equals -9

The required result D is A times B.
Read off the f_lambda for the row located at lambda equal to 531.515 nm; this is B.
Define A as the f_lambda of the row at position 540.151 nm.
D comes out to 30.5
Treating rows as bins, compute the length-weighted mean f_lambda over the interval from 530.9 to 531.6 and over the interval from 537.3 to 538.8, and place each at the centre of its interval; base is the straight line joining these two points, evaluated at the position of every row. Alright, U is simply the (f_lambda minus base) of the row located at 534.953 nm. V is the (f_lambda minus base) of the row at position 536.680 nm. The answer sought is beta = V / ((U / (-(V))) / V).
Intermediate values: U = 0.3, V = 0.4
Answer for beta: -0.21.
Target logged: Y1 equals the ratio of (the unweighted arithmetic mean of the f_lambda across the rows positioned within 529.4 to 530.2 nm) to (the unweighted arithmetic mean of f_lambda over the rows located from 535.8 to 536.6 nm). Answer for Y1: 0.97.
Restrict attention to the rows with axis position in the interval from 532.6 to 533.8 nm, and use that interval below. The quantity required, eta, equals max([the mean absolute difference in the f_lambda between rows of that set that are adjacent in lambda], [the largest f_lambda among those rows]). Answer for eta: 5.87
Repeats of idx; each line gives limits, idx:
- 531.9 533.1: -5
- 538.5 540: -6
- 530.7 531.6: -3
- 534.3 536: -8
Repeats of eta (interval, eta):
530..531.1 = 6.30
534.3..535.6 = 6.36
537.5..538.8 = 6.04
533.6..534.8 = 6.36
